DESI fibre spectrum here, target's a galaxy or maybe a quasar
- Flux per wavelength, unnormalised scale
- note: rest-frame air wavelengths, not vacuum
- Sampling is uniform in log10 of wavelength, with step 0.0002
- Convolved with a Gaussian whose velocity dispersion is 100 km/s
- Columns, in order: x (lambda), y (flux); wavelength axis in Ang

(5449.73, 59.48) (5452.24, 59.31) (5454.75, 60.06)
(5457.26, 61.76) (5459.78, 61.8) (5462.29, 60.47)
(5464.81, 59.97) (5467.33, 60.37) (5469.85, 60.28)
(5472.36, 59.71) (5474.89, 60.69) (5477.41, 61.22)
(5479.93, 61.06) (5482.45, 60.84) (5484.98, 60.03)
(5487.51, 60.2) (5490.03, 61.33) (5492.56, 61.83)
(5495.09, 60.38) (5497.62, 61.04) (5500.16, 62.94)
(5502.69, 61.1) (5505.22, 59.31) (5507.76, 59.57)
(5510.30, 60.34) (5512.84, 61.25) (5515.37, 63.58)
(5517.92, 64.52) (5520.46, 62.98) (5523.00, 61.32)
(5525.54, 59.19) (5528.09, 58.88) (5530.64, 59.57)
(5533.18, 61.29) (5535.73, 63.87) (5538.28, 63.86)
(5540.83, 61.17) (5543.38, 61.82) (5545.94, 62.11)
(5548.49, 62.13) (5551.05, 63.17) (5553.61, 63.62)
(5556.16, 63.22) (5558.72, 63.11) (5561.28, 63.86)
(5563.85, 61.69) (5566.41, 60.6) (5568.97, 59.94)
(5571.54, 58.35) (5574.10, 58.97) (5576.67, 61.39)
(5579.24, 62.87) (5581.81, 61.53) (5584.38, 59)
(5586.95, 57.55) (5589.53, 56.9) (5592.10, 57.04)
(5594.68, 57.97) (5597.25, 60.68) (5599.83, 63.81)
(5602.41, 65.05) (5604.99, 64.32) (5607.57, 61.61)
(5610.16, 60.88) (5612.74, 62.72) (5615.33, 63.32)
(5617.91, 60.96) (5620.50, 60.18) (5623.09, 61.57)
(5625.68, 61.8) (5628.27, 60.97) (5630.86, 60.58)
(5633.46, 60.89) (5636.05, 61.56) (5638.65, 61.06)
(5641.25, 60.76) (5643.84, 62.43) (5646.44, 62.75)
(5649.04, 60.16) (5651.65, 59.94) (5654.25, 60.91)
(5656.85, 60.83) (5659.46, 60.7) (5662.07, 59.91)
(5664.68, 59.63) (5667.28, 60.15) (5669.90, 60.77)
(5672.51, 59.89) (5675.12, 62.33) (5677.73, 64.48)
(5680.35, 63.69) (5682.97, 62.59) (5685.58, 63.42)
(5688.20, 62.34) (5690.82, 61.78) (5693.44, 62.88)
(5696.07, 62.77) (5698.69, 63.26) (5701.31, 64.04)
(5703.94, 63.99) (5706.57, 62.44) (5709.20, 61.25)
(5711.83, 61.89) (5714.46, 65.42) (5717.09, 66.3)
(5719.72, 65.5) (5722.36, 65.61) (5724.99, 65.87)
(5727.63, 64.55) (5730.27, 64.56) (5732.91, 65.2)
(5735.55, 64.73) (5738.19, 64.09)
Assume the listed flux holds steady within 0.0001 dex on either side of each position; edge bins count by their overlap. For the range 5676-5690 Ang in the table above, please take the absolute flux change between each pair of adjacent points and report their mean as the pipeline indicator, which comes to 0.95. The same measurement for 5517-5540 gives 1.33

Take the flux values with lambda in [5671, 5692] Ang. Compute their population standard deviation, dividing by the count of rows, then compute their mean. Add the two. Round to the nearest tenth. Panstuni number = 63.9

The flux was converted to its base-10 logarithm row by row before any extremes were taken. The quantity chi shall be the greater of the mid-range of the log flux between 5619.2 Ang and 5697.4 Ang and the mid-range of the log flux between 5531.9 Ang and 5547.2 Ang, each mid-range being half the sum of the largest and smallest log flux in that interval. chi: 1.796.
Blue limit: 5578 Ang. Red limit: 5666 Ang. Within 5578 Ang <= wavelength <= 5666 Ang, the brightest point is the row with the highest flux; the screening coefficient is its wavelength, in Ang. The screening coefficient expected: 5602.41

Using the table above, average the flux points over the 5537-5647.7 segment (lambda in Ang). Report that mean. 61.4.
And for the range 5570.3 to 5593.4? 59.3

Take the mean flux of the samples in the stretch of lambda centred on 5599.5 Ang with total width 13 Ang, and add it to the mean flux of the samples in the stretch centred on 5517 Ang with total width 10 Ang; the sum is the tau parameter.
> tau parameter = 125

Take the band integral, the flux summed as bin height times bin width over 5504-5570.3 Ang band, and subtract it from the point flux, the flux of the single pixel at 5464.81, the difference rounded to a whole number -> -4035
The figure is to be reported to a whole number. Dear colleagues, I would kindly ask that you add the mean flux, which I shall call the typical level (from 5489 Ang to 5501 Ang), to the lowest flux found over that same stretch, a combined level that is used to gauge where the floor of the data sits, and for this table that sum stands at 122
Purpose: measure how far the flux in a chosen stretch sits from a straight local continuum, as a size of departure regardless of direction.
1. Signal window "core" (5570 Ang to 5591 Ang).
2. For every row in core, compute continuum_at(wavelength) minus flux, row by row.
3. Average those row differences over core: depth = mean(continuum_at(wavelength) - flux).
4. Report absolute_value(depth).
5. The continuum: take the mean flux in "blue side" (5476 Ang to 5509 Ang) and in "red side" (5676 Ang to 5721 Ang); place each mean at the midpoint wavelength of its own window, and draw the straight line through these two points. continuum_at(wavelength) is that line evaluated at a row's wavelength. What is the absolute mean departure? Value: 2.4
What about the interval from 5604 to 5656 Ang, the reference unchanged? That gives 1.1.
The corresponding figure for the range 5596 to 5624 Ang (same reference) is 0.0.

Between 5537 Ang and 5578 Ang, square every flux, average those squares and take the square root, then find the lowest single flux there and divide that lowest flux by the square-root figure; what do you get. 0.944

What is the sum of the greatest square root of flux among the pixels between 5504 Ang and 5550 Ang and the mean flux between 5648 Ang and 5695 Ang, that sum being 69.5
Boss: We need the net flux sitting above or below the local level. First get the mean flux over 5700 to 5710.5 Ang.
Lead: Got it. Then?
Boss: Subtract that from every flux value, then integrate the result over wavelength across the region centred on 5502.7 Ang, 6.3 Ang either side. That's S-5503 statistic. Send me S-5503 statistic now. -27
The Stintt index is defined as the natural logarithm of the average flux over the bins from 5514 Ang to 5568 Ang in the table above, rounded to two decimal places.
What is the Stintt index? 4.13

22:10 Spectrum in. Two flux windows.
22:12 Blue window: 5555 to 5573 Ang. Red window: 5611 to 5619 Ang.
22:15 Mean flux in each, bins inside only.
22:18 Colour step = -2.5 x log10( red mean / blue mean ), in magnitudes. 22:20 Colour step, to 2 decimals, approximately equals -0.01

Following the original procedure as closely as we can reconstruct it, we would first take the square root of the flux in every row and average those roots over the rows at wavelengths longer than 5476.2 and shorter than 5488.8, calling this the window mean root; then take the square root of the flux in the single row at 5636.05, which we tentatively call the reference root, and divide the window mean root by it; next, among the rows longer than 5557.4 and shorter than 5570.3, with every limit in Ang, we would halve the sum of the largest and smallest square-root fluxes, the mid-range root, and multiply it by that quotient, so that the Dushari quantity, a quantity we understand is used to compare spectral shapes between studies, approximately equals 7.81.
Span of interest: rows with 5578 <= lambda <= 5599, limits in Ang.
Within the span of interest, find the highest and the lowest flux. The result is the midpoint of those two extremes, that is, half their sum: 59.9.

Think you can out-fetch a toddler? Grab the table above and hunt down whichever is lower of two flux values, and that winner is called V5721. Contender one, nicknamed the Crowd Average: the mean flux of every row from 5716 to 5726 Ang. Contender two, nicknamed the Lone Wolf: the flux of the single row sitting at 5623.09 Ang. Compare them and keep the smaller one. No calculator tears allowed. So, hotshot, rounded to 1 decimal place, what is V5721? 61.6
